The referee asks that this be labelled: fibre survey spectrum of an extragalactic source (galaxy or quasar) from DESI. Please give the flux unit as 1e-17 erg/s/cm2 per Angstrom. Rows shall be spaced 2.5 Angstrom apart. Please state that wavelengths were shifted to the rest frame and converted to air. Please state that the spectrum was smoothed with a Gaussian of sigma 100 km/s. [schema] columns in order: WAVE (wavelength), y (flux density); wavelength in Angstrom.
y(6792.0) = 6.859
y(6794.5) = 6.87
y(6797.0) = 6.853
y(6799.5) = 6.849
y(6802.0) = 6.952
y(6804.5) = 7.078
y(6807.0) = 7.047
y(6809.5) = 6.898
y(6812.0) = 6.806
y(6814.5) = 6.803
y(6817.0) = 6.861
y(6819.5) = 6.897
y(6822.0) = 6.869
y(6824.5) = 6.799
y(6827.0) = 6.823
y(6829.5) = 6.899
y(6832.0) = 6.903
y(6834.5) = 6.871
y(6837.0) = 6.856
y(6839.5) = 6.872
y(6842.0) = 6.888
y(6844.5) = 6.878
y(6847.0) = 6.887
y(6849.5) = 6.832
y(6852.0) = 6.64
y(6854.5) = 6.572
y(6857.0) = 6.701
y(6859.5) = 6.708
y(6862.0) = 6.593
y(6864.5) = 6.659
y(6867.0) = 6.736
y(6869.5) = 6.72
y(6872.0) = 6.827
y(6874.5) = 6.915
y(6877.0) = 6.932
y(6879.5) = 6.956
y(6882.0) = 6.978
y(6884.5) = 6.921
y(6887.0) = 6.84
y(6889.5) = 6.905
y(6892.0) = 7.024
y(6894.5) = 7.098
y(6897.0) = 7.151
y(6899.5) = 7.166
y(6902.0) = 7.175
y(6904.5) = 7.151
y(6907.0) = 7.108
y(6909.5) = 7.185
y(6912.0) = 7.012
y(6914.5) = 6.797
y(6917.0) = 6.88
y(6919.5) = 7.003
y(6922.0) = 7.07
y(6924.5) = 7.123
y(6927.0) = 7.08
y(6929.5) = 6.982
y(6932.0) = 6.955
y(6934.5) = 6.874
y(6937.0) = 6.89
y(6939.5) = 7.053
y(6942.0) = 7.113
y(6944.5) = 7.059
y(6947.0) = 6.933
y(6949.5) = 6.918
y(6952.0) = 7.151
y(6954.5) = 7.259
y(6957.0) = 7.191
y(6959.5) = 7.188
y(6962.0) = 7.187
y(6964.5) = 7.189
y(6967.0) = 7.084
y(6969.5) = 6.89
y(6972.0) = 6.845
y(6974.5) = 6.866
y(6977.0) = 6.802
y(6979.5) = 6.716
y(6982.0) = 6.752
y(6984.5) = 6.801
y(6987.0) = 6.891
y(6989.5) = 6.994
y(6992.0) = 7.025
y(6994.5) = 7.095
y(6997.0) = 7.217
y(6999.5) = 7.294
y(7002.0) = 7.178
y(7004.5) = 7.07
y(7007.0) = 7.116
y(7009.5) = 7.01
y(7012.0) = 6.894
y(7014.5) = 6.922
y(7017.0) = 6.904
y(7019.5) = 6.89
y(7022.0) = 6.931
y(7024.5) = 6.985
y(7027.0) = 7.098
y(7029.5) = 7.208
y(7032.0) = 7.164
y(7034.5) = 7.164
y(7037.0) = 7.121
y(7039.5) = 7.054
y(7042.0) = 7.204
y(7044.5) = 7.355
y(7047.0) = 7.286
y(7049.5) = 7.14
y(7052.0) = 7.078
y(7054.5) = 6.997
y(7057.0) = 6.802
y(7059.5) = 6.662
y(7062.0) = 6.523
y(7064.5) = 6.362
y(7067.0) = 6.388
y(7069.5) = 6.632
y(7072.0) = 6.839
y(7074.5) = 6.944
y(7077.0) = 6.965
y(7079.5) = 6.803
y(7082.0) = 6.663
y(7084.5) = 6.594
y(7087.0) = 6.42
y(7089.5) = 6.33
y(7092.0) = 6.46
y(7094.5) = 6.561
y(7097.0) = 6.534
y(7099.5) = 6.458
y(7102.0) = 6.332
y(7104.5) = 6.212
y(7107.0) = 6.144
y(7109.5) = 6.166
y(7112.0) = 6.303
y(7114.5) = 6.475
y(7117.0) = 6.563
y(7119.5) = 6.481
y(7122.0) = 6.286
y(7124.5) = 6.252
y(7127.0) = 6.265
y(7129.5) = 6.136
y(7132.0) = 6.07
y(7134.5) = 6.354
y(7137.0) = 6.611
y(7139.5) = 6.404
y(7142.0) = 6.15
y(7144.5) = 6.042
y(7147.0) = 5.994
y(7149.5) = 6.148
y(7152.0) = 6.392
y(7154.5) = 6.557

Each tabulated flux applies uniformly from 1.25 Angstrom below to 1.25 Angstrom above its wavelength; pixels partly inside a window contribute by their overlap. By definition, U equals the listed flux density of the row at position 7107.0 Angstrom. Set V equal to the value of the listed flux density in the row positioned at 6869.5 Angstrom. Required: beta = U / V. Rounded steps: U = 6.144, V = 6.72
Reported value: 0.91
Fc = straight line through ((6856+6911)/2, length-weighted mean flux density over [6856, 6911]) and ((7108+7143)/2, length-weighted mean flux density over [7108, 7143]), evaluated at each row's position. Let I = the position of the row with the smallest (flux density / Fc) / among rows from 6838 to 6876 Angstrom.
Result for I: 6854.5 Angstrom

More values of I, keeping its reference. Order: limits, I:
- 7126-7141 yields 7132.0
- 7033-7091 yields 7064.5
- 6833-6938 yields 6854.5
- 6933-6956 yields 6934.5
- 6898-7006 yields 6914.5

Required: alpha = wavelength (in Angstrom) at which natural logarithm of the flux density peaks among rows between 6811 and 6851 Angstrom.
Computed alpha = 6832.0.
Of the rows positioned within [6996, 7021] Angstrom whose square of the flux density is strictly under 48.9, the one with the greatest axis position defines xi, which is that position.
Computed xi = 7019.5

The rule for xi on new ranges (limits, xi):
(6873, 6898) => 6889.5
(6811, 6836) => 6834.5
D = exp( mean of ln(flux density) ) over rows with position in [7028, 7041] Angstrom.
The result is 7.1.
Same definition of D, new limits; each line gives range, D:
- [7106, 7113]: 6.2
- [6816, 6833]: 6.9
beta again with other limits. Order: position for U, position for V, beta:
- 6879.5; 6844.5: 1.01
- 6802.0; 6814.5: 1.02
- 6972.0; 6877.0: 0.99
